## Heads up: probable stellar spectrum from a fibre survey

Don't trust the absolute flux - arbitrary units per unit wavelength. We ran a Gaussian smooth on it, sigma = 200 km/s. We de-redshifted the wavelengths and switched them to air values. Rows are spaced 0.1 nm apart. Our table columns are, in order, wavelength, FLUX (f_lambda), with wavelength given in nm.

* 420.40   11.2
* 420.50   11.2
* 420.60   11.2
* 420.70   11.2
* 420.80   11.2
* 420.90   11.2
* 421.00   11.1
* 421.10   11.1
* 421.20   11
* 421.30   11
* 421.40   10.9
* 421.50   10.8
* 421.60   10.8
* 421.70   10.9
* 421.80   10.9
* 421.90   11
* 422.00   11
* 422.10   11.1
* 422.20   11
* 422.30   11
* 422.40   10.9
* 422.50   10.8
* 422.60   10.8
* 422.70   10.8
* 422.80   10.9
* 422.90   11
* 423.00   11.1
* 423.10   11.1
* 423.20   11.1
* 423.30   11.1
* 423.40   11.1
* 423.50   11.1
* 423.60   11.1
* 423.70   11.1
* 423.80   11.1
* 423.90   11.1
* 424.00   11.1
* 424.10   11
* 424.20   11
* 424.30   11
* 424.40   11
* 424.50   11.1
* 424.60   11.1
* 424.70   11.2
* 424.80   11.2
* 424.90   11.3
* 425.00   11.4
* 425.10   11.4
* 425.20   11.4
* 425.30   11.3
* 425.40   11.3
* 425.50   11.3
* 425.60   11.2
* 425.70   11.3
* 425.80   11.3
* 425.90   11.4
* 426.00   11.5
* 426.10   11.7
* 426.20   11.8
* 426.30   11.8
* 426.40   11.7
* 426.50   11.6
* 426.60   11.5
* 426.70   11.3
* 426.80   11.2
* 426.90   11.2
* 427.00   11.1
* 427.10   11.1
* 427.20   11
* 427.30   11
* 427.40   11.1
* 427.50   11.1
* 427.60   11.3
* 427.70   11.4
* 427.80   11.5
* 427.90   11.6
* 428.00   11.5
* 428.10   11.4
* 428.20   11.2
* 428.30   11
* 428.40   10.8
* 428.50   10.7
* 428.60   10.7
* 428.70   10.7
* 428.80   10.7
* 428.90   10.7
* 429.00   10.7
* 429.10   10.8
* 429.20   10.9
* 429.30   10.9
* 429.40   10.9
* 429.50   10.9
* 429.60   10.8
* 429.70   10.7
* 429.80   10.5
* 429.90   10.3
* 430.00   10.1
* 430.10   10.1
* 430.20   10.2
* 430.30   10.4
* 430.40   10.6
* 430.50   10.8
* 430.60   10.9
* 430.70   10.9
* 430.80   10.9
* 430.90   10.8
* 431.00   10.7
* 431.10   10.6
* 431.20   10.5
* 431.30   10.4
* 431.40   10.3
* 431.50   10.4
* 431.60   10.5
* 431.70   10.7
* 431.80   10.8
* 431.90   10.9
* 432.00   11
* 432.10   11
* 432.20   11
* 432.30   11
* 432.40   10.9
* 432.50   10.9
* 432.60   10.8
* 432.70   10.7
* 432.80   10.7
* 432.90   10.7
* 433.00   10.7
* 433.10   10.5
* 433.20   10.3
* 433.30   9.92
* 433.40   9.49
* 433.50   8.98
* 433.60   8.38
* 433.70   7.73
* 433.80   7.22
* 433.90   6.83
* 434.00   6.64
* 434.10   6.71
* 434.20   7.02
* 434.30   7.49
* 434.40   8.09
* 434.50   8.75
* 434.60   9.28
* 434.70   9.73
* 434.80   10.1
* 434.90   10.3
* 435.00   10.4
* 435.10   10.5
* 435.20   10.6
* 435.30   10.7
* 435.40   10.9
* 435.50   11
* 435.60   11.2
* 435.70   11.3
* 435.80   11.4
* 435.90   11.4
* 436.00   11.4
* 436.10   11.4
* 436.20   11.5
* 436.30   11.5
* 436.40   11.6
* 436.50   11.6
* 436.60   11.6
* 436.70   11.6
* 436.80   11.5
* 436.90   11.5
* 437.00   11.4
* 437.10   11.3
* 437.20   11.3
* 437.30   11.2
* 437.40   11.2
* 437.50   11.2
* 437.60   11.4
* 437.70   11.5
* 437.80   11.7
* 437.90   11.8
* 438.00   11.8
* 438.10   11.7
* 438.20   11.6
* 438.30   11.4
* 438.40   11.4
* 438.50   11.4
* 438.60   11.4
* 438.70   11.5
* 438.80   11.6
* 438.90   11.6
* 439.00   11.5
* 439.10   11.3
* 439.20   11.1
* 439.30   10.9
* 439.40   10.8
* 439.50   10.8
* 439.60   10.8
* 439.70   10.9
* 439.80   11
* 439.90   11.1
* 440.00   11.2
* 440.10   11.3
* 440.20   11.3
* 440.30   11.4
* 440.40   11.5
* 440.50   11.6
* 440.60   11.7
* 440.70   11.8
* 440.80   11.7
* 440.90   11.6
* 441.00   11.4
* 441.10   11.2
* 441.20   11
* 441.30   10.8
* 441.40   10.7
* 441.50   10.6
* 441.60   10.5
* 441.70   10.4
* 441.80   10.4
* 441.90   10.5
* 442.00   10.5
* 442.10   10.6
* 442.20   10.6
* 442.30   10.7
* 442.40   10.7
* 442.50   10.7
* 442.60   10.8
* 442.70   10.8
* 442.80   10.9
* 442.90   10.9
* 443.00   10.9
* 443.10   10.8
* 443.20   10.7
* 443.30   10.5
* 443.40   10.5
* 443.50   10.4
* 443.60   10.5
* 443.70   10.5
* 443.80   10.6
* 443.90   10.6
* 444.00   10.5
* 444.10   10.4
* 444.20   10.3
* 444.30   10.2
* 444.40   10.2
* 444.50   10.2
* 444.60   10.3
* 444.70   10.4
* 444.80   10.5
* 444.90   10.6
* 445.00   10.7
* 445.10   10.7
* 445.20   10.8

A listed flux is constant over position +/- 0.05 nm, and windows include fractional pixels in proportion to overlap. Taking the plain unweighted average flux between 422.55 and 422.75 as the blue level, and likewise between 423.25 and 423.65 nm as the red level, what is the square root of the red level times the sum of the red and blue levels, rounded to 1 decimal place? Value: 15.6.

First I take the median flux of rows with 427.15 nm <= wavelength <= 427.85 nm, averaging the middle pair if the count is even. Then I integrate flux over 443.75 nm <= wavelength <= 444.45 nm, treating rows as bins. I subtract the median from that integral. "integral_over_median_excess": -3.82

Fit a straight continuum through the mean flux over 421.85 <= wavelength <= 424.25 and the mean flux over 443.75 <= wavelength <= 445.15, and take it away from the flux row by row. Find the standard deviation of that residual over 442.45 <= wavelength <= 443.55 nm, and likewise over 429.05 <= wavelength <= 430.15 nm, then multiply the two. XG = 0.05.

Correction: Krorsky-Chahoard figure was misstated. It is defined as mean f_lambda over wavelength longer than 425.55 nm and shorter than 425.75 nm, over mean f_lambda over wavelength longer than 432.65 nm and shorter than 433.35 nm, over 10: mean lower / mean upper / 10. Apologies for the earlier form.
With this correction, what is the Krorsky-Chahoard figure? 0.107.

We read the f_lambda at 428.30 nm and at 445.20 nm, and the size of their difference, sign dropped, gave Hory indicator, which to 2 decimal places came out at 0.20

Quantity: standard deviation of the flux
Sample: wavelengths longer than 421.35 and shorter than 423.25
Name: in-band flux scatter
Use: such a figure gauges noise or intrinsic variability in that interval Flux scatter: 0.11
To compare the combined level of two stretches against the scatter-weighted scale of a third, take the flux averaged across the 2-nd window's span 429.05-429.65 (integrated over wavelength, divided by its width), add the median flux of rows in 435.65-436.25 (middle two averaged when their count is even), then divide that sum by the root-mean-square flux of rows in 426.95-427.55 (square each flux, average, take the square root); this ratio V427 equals 2.01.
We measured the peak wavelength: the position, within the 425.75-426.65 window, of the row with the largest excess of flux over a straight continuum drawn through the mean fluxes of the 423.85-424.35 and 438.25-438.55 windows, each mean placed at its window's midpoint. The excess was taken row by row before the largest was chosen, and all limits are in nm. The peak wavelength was 426.20 nm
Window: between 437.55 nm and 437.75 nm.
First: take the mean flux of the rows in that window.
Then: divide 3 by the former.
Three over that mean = 0.262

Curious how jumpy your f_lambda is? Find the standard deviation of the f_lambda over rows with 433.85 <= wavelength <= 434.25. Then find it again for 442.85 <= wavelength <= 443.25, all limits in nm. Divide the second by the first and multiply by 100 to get 58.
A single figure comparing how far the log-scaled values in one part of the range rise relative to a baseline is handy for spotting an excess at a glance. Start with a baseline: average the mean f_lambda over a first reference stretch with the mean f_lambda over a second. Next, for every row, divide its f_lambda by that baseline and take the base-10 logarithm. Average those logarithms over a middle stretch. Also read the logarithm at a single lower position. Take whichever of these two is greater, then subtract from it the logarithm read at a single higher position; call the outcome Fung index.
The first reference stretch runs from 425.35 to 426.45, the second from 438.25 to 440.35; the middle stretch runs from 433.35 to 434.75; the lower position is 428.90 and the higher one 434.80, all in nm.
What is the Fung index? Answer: 0.03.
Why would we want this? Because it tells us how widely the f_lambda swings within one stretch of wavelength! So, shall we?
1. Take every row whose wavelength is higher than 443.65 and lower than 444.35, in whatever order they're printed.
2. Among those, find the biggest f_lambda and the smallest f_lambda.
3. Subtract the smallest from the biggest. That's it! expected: 0.40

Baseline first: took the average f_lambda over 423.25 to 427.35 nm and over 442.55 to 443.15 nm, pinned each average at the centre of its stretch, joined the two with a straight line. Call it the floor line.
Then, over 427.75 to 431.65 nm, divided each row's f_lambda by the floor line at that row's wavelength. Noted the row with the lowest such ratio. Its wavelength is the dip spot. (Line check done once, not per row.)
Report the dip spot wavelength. 430.00 nm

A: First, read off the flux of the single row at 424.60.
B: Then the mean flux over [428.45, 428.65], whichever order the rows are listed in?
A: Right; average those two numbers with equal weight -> 10.9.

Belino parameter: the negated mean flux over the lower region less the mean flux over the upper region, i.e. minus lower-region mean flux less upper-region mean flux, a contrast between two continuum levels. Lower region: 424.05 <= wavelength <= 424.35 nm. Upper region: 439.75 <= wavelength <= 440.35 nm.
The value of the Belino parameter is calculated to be -22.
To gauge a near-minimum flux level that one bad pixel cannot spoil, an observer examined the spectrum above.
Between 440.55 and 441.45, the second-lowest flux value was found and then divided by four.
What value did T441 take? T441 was 2.70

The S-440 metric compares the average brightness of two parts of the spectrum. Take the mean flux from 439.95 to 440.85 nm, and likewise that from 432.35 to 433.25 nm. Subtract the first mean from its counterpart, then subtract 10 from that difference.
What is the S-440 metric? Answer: -10.8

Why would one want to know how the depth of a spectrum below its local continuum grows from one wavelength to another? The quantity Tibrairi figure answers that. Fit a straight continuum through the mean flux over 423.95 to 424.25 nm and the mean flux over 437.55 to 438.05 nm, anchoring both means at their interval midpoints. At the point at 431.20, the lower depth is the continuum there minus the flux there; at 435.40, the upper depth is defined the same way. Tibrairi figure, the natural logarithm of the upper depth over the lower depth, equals 0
